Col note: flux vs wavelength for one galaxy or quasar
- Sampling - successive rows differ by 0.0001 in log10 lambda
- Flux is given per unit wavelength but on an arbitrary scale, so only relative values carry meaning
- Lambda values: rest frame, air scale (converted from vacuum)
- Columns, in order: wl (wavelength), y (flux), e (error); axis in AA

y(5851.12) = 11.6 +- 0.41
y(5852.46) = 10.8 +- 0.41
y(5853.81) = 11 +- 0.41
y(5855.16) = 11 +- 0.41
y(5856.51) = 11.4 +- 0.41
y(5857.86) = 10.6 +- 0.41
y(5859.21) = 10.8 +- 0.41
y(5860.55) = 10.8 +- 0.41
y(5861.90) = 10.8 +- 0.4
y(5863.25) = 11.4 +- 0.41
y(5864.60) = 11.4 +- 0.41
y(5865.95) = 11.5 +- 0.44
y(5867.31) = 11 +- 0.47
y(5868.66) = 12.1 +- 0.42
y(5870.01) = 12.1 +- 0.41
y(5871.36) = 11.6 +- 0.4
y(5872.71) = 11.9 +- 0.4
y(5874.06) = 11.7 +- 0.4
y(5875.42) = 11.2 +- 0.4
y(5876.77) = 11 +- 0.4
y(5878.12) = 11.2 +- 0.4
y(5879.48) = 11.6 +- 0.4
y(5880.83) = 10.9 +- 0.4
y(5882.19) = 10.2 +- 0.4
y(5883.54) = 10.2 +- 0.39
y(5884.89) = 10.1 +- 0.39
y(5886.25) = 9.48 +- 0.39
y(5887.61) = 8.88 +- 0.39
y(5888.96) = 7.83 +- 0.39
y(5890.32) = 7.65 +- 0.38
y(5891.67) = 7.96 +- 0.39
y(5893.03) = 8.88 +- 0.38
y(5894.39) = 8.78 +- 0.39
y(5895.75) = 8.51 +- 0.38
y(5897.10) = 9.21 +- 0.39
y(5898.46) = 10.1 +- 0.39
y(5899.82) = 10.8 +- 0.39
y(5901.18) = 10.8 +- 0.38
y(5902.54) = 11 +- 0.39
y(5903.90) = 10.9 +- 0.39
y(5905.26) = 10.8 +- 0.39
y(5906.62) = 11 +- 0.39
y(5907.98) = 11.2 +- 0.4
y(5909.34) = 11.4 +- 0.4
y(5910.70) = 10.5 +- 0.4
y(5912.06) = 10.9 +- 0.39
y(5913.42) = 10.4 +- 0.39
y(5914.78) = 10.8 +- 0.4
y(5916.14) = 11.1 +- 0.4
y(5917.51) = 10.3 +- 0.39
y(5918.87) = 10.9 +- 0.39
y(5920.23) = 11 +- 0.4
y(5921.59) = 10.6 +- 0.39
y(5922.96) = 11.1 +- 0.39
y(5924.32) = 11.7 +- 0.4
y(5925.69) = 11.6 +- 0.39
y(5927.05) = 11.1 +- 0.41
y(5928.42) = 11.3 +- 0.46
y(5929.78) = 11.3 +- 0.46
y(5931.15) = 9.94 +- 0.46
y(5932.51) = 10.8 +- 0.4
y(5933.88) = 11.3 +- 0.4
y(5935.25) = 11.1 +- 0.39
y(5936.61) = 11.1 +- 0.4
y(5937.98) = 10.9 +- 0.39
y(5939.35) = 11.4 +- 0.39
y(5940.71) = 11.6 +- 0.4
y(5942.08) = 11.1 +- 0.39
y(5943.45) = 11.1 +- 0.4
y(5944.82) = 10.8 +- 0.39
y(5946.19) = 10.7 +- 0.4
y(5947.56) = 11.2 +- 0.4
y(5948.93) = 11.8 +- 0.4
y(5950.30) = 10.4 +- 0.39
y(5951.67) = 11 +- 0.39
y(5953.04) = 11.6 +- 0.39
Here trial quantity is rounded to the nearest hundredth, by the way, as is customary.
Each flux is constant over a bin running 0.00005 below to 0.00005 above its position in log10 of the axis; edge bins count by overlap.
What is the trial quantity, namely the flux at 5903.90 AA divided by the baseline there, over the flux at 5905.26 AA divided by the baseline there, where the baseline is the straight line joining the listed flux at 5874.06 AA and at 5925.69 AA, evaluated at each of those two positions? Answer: 1.01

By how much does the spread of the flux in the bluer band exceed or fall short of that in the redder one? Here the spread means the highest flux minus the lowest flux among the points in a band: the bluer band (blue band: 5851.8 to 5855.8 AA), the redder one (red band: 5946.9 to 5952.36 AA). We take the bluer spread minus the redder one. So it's -1.2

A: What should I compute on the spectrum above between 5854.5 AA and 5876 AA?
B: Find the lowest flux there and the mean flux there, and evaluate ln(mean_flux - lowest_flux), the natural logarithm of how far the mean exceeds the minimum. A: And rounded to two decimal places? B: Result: -0.31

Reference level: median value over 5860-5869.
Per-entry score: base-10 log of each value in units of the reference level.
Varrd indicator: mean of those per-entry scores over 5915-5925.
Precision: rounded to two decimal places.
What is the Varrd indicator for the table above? -0.02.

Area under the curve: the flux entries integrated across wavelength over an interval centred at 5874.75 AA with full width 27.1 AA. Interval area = 298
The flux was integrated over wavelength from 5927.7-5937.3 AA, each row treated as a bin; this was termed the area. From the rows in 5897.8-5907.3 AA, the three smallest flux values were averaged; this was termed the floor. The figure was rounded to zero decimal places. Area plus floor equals 116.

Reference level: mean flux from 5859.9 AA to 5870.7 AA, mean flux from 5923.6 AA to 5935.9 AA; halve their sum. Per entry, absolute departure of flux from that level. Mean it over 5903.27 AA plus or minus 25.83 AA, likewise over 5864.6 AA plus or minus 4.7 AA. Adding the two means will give 1.4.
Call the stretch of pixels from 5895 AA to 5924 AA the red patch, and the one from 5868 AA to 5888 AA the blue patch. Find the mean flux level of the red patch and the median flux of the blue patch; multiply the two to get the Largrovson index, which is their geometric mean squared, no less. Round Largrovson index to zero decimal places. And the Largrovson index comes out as 119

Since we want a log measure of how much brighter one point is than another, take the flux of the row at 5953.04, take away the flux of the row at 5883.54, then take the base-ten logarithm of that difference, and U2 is 0.1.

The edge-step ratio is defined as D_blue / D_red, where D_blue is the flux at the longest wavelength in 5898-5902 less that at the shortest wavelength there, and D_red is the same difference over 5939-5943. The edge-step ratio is -2.3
